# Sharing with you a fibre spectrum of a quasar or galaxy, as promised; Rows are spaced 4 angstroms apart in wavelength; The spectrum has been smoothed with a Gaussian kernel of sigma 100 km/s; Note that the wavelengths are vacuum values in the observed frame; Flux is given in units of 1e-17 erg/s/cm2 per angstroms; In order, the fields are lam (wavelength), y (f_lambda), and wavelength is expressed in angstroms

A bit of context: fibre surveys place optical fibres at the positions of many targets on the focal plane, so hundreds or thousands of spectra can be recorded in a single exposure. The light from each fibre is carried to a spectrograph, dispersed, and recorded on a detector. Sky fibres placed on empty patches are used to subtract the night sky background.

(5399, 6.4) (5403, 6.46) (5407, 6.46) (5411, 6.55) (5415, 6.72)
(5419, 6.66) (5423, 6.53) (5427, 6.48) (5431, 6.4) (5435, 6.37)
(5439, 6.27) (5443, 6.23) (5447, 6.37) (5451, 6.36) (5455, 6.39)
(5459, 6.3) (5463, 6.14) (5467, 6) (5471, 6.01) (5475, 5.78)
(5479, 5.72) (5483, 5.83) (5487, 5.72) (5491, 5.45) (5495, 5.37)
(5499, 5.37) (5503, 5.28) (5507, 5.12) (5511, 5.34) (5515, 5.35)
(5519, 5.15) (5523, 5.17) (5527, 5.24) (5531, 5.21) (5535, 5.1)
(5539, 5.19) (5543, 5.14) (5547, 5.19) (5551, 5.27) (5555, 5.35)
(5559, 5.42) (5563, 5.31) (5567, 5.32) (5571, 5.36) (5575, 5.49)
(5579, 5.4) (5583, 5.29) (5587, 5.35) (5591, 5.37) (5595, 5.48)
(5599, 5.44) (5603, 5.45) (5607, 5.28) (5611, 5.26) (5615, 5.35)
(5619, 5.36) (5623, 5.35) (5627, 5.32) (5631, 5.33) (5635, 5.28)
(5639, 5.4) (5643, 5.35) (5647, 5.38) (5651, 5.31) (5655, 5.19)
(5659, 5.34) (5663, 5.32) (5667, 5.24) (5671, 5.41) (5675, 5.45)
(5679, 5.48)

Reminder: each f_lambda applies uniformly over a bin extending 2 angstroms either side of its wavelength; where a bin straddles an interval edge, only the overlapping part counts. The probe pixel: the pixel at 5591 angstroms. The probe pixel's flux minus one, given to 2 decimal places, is 4.37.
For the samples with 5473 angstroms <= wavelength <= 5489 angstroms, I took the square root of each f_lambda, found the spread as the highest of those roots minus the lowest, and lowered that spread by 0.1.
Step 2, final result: -0.077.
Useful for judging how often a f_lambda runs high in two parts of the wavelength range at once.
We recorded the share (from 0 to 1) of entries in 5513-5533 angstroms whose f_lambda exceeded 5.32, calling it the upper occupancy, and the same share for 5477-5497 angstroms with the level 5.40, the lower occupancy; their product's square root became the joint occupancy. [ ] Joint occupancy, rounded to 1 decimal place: 0.4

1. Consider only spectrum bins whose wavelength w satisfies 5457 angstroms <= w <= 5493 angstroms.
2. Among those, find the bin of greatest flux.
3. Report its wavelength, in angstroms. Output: 5459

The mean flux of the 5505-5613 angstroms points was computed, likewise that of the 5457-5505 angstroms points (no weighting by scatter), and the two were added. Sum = 11.0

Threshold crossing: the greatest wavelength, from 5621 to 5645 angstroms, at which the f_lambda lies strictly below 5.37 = 5643 angstroms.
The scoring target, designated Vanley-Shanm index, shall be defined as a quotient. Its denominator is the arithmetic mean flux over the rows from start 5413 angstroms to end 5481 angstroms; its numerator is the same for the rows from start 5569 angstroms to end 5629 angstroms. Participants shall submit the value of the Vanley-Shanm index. 0.855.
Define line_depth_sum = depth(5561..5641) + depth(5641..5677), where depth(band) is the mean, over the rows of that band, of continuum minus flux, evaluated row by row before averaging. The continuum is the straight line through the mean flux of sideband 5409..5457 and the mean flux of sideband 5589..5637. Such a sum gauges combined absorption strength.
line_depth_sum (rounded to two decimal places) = -0.19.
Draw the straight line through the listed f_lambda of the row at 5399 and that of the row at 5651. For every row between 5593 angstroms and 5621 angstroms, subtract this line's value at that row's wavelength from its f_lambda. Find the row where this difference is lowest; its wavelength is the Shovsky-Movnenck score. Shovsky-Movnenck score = 5611 angstroms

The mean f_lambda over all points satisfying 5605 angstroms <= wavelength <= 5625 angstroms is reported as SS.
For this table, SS 5.32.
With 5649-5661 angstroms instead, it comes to 5.28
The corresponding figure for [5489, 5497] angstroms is 5.41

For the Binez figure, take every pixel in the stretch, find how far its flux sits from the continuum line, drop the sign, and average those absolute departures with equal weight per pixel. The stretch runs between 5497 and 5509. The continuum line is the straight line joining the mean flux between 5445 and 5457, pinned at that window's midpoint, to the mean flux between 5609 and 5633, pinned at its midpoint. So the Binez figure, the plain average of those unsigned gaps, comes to 0.80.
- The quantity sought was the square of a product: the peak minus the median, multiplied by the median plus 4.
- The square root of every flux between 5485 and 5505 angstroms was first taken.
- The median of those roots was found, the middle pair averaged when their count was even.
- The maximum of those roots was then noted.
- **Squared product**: 0.22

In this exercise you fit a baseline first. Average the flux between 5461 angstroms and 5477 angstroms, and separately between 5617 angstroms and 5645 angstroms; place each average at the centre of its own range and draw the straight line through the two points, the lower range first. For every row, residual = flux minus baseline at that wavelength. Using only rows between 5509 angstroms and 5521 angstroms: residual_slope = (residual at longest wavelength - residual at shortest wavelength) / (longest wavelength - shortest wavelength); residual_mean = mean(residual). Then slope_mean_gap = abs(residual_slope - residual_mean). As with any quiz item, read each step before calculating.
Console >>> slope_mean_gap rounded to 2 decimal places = 0.50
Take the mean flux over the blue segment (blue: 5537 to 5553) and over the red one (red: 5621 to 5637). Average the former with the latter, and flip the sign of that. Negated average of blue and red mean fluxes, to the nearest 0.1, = -5.3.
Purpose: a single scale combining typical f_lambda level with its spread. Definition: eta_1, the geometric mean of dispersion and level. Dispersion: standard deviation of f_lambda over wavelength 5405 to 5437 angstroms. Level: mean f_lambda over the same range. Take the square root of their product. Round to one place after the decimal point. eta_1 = 0.9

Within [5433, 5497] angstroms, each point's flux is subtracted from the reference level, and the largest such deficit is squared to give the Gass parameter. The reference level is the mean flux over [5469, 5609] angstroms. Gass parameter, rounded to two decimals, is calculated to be 0.00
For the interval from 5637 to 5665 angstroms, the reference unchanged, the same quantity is 0.04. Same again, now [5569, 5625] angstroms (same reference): 0.01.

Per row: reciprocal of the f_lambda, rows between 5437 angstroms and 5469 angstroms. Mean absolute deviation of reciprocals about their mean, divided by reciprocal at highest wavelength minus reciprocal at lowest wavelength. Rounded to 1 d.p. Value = 0.4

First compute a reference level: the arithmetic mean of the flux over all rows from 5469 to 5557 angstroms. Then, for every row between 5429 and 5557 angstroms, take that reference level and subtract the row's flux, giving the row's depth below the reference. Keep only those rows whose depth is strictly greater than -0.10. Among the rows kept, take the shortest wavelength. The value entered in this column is 5491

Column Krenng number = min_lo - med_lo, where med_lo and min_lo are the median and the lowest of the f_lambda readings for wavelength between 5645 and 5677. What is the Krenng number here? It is -0.14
